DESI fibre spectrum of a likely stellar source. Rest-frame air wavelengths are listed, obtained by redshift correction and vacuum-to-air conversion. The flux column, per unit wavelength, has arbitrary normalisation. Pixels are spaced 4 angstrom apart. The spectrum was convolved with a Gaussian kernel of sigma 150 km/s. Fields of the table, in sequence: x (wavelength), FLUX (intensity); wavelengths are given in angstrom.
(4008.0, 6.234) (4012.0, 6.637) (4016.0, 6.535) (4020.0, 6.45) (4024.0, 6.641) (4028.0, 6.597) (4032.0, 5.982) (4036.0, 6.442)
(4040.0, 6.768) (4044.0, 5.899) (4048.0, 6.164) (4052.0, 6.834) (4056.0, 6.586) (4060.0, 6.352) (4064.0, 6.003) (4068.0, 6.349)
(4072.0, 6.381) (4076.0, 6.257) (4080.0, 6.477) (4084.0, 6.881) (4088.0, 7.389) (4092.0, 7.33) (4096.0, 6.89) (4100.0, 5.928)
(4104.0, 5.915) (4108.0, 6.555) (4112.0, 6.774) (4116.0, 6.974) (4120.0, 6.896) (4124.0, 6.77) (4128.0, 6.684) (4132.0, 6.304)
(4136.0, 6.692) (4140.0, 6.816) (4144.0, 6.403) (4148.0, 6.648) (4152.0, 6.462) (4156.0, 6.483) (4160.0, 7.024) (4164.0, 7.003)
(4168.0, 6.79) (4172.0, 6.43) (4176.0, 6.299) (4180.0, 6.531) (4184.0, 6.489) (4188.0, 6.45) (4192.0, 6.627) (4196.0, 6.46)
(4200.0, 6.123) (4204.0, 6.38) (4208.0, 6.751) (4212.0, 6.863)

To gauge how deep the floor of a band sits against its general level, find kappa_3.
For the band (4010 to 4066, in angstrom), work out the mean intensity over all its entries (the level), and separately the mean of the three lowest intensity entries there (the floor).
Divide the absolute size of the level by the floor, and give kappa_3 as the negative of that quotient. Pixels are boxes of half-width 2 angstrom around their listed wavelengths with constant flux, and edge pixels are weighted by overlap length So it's -1.08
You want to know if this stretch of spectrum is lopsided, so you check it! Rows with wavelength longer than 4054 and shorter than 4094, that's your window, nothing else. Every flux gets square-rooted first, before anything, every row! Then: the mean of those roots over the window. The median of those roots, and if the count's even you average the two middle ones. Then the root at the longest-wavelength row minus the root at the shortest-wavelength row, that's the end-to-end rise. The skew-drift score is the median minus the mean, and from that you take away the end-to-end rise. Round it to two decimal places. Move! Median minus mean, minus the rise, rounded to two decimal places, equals -0.17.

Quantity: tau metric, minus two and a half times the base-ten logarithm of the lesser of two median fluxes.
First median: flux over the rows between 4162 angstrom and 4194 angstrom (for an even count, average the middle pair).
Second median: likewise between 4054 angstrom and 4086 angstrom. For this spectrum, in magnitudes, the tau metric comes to -2.010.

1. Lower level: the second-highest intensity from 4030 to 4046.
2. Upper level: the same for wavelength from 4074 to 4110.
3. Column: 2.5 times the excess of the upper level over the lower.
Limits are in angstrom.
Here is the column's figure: 2.2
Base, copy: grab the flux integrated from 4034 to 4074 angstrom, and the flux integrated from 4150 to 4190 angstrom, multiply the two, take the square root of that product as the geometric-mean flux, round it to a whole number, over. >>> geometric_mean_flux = 259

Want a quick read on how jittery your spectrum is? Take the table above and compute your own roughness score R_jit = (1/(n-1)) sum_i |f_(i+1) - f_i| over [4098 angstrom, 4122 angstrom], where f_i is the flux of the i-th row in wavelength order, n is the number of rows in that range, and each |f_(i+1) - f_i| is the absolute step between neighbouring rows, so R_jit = 0.23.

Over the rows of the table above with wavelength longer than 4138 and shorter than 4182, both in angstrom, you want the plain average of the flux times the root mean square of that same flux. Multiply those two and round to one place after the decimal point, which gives 43.9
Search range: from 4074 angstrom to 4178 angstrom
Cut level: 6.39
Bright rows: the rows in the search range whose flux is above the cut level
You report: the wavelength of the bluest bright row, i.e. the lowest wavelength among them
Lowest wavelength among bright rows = 4080.0 angstrom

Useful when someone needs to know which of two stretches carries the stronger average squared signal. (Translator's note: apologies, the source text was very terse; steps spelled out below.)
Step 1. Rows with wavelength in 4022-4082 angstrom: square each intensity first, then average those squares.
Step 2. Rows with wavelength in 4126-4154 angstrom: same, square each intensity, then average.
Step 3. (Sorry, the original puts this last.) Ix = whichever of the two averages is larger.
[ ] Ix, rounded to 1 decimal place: 43.2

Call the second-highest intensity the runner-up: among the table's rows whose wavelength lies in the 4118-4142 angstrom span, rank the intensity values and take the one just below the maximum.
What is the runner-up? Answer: 6.816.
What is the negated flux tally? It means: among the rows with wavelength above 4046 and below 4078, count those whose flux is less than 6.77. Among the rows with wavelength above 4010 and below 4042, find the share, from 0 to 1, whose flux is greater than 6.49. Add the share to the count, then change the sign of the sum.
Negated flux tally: -7.6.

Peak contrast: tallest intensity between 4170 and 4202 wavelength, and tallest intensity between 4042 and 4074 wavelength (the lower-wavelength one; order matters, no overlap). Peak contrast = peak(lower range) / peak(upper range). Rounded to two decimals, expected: 1.03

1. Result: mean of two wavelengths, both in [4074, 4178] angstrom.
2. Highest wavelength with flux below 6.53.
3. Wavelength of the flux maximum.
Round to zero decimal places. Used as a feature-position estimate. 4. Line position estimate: 4132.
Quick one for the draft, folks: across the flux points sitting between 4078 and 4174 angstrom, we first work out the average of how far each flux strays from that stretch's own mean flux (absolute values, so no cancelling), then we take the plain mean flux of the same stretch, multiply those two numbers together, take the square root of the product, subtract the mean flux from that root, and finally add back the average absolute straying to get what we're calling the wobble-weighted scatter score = -5.06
